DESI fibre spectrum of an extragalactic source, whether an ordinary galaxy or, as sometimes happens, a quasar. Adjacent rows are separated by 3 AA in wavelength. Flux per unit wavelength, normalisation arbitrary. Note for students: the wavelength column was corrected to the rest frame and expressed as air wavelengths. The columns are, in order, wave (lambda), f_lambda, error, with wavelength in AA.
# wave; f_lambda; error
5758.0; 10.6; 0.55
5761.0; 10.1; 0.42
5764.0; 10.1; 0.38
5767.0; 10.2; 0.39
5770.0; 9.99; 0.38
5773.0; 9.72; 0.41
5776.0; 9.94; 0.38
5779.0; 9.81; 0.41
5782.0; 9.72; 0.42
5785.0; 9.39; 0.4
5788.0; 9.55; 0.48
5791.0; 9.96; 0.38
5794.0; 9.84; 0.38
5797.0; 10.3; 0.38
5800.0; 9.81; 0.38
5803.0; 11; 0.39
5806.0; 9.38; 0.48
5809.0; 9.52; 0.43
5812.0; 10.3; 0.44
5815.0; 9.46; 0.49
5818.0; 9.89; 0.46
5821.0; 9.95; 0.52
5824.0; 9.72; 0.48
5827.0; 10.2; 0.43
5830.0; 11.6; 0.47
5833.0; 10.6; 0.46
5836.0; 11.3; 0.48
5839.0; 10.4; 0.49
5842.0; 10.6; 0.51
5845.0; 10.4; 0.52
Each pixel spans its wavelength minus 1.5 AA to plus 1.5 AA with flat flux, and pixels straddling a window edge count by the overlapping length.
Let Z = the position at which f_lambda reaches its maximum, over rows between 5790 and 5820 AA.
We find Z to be 5803.0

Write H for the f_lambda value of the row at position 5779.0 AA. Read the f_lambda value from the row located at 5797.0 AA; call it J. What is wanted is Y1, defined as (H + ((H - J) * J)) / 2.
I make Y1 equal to 2.4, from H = 9.81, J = 10.3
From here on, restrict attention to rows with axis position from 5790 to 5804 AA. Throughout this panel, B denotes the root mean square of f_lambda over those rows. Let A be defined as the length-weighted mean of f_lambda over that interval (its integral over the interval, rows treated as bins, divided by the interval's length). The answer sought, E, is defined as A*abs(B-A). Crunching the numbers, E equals 0.31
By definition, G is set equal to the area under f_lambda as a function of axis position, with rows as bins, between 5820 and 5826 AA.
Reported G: 59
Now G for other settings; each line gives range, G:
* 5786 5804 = 181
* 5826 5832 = 66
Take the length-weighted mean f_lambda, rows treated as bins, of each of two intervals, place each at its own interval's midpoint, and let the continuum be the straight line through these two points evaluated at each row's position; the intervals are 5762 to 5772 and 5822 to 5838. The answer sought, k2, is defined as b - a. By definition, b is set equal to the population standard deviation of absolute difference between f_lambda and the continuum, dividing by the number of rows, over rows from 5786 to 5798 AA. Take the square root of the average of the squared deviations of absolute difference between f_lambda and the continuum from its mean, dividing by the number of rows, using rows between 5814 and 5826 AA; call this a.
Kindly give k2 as 0.07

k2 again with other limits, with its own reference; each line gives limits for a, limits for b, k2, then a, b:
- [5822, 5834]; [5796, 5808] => 0.00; 0.35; 0.35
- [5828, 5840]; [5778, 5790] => -0.14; 0.32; 0.19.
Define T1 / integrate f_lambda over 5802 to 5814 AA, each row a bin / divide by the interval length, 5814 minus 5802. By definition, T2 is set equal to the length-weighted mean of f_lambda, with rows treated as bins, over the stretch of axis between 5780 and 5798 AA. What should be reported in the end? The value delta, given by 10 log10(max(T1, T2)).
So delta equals 10.0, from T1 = 10.0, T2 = 9.8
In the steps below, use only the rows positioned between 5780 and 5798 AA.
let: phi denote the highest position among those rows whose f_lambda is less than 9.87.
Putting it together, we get 5794.0 AA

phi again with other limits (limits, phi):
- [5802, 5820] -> 5815.0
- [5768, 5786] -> 5785.0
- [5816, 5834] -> 5824.0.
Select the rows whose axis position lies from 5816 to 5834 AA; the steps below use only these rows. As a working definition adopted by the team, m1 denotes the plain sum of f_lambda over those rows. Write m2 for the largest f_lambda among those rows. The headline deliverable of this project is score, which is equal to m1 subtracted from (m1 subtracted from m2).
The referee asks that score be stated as -112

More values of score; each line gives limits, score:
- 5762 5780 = -109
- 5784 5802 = -107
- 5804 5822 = -107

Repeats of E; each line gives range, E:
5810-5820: 0.21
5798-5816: 0.07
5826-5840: 0.26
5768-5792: 0.03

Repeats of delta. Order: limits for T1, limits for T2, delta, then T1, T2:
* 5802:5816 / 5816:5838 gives 10.2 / 9.9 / 10.4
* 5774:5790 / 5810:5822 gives 9.9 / 9.7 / 9.9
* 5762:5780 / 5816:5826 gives 10.0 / 10.0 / 9.9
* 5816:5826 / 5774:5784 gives 9.9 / 9.9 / 9.8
